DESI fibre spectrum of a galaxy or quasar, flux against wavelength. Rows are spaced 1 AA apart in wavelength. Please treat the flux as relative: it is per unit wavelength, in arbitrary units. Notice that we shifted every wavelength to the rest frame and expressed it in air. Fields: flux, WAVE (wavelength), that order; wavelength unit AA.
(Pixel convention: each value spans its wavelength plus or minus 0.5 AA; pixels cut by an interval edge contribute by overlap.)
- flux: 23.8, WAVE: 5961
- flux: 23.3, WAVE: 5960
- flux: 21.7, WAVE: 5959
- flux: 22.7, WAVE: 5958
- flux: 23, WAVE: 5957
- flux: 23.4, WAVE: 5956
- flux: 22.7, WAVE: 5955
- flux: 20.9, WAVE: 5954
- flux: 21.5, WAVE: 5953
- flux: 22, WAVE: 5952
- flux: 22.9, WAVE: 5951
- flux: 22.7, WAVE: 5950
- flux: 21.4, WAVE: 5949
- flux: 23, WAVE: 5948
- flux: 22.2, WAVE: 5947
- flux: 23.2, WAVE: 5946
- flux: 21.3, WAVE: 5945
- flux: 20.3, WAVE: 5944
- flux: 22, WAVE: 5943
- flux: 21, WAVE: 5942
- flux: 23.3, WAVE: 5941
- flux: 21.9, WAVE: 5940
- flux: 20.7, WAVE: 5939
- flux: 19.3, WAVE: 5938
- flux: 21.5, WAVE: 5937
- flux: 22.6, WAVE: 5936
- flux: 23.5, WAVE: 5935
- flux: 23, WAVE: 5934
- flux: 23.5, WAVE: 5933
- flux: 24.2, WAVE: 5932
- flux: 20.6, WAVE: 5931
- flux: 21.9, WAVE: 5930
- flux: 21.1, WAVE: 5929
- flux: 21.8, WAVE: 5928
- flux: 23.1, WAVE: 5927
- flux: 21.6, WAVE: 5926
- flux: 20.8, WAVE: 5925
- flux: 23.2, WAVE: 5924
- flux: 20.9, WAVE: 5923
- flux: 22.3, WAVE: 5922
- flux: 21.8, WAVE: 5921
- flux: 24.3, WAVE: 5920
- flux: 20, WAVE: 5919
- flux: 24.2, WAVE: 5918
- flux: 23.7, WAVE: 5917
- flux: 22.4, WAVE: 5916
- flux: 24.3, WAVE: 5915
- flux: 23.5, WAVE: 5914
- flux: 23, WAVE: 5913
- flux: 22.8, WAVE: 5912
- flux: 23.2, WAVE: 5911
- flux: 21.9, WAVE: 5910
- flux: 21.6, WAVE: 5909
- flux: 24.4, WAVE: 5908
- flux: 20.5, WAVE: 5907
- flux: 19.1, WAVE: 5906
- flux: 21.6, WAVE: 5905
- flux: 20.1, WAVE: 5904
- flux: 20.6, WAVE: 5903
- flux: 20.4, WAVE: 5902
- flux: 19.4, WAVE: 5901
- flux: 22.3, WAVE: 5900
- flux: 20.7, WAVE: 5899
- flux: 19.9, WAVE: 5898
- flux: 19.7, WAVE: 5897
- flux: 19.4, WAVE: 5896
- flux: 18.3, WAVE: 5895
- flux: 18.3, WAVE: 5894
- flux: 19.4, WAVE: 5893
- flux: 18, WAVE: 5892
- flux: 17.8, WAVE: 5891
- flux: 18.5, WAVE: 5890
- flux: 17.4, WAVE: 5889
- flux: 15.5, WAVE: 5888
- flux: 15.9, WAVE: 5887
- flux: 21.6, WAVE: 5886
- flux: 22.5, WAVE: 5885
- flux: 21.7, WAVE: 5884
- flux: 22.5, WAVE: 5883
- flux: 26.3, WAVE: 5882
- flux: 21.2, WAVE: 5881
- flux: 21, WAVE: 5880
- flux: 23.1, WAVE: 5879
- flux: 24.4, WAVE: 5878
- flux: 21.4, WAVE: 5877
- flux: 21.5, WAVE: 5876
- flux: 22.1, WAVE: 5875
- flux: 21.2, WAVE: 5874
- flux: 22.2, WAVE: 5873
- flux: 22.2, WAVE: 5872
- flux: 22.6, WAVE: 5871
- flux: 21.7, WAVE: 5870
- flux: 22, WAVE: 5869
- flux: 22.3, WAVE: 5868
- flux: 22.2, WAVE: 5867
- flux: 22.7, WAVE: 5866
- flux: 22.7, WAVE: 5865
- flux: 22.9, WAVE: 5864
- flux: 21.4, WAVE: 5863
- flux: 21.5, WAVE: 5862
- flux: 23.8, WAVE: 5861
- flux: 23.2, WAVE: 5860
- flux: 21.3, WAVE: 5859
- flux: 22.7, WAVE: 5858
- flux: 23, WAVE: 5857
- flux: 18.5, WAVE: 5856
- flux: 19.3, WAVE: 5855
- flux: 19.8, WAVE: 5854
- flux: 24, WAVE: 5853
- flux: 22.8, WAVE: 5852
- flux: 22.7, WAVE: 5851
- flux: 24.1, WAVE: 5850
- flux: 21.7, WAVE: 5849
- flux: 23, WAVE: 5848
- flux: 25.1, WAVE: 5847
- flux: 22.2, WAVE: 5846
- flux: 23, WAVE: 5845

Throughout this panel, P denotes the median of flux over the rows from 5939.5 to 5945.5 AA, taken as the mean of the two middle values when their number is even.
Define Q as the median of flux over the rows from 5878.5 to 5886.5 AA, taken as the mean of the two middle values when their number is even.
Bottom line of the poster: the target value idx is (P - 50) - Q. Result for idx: -50.5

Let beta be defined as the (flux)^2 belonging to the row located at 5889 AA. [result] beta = 303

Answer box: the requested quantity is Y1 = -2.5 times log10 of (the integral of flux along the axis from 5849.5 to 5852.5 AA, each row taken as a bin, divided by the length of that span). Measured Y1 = -3.414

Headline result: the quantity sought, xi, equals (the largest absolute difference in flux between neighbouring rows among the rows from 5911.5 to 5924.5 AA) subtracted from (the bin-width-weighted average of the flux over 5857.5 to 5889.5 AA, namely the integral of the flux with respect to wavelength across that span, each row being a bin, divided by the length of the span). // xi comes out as 17.5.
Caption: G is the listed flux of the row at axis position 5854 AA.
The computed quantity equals 19.8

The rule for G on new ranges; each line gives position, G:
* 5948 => 23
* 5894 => 18.3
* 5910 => 21.9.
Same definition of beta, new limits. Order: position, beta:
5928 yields 475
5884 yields 471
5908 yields 595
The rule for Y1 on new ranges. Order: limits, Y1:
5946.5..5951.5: -3.378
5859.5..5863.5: -3.379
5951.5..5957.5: -3.368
